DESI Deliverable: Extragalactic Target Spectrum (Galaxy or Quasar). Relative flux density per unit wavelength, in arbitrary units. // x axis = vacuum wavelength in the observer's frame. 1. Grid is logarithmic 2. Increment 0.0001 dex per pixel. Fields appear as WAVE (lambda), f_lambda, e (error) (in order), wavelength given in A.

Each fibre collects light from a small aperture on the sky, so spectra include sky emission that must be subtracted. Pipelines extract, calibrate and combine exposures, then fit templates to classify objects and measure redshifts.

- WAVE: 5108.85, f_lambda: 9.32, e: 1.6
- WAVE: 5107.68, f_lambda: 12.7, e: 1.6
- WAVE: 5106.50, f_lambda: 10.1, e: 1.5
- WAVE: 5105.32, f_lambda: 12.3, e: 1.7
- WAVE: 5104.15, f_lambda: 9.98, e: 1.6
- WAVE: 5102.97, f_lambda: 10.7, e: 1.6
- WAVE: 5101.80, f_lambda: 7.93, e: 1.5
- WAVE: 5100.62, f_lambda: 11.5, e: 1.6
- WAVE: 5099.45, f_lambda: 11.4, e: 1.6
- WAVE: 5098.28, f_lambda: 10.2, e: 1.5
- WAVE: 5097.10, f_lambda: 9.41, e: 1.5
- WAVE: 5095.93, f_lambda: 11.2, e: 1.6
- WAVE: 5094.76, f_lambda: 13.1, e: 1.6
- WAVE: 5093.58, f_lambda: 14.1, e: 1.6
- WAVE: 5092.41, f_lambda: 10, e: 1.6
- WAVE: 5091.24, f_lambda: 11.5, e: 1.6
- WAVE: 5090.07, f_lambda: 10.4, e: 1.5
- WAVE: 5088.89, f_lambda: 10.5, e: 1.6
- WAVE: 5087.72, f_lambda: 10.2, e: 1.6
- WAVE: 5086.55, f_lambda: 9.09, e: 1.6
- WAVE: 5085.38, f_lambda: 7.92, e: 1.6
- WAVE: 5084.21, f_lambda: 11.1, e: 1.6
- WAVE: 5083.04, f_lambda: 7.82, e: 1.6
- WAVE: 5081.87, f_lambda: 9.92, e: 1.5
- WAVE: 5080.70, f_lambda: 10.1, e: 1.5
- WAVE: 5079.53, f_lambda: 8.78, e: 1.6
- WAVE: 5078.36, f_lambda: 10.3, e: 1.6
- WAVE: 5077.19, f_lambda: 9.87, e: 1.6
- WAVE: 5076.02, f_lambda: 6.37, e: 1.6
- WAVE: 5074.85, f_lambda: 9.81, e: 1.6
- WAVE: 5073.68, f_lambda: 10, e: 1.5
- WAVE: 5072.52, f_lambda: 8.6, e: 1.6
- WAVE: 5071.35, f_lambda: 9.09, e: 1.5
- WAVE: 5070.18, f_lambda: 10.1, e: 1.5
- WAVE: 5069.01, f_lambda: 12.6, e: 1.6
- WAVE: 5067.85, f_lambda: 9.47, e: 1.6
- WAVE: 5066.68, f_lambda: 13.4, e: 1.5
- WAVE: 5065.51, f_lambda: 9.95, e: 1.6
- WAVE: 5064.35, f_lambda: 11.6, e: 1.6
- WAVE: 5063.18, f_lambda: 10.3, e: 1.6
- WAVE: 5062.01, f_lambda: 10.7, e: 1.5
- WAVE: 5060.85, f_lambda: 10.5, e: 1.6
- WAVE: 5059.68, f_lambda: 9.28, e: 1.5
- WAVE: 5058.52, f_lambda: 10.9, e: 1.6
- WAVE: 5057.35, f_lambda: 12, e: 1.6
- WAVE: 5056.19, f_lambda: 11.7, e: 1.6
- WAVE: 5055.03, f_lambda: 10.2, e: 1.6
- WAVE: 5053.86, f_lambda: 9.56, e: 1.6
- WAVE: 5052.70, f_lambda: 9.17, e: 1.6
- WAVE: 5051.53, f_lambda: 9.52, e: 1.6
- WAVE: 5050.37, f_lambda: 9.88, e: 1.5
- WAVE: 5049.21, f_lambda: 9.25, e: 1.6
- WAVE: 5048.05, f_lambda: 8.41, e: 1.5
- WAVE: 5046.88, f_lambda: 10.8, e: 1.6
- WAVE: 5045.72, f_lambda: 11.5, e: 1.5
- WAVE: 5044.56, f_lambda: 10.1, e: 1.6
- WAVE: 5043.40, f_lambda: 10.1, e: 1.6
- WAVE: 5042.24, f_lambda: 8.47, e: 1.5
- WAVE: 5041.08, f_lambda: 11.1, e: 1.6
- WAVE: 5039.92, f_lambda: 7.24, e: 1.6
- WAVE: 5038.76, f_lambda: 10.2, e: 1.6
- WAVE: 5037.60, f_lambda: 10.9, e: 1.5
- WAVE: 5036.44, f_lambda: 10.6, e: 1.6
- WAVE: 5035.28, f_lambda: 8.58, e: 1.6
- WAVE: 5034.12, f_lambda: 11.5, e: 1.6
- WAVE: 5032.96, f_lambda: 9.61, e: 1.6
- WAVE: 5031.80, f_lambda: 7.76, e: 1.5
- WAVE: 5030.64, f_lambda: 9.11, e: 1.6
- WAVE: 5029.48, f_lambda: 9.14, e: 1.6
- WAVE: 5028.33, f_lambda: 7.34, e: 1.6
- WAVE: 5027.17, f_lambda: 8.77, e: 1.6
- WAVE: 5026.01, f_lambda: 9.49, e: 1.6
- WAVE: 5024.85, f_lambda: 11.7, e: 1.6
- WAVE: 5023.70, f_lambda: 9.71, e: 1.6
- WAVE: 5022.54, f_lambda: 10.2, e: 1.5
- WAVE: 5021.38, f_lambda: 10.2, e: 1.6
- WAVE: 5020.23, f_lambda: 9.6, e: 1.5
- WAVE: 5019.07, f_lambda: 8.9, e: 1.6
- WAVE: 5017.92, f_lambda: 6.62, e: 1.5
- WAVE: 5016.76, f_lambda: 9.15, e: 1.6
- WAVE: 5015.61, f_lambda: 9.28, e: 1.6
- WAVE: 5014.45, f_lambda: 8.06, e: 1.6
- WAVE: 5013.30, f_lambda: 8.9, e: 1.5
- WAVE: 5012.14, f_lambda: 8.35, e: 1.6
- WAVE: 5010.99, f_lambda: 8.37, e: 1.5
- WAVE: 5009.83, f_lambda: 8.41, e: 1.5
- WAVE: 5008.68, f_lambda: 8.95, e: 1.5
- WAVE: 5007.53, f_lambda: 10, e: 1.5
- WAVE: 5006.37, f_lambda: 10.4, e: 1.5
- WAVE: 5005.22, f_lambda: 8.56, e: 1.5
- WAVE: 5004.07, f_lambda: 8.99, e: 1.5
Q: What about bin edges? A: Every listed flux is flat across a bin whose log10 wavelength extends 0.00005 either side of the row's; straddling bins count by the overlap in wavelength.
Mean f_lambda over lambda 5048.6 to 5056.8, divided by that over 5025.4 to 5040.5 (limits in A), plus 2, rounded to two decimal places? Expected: 3.07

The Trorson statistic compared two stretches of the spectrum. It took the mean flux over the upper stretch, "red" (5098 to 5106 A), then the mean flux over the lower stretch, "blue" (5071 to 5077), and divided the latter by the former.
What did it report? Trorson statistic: 0.83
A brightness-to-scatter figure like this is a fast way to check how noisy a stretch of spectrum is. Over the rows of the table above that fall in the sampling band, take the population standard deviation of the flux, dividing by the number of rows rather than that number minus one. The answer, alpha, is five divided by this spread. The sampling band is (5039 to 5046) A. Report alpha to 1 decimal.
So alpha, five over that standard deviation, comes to 3.4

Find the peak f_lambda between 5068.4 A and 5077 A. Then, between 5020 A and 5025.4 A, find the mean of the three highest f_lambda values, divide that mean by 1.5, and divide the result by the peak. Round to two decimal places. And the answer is 0.57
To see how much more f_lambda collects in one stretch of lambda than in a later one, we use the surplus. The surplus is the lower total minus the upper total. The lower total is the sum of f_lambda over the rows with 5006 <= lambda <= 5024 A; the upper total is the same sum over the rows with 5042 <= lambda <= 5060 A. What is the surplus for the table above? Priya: -16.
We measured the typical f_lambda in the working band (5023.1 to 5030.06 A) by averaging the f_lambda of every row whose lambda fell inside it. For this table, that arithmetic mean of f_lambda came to 9.4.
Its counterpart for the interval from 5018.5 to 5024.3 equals 9.7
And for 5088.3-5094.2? 11.3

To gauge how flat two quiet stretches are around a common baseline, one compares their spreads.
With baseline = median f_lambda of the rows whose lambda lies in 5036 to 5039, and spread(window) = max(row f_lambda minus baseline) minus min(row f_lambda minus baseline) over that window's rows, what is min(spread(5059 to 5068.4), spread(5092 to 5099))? 4.1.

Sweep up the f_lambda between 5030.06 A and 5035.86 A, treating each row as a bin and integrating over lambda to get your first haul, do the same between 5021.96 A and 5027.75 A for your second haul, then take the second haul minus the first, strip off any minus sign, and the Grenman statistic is 3.7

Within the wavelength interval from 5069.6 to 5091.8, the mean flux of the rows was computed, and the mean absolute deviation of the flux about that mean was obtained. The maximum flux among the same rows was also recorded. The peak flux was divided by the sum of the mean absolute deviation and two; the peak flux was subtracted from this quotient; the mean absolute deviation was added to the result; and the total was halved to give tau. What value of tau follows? -3.3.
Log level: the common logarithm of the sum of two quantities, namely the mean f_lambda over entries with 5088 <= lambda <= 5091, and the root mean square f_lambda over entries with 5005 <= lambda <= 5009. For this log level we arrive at 1.30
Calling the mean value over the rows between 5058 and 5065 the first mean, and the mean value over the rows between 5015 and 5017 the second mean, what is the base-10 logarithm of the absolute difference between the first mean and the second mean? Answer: 0.12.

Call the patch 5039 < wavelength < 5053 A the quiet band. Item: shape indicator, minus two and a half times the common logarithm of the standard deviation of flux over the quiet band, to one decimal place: -0.2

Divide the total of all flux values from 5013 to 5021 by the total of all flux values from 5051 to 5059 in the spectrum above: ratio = 0.83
